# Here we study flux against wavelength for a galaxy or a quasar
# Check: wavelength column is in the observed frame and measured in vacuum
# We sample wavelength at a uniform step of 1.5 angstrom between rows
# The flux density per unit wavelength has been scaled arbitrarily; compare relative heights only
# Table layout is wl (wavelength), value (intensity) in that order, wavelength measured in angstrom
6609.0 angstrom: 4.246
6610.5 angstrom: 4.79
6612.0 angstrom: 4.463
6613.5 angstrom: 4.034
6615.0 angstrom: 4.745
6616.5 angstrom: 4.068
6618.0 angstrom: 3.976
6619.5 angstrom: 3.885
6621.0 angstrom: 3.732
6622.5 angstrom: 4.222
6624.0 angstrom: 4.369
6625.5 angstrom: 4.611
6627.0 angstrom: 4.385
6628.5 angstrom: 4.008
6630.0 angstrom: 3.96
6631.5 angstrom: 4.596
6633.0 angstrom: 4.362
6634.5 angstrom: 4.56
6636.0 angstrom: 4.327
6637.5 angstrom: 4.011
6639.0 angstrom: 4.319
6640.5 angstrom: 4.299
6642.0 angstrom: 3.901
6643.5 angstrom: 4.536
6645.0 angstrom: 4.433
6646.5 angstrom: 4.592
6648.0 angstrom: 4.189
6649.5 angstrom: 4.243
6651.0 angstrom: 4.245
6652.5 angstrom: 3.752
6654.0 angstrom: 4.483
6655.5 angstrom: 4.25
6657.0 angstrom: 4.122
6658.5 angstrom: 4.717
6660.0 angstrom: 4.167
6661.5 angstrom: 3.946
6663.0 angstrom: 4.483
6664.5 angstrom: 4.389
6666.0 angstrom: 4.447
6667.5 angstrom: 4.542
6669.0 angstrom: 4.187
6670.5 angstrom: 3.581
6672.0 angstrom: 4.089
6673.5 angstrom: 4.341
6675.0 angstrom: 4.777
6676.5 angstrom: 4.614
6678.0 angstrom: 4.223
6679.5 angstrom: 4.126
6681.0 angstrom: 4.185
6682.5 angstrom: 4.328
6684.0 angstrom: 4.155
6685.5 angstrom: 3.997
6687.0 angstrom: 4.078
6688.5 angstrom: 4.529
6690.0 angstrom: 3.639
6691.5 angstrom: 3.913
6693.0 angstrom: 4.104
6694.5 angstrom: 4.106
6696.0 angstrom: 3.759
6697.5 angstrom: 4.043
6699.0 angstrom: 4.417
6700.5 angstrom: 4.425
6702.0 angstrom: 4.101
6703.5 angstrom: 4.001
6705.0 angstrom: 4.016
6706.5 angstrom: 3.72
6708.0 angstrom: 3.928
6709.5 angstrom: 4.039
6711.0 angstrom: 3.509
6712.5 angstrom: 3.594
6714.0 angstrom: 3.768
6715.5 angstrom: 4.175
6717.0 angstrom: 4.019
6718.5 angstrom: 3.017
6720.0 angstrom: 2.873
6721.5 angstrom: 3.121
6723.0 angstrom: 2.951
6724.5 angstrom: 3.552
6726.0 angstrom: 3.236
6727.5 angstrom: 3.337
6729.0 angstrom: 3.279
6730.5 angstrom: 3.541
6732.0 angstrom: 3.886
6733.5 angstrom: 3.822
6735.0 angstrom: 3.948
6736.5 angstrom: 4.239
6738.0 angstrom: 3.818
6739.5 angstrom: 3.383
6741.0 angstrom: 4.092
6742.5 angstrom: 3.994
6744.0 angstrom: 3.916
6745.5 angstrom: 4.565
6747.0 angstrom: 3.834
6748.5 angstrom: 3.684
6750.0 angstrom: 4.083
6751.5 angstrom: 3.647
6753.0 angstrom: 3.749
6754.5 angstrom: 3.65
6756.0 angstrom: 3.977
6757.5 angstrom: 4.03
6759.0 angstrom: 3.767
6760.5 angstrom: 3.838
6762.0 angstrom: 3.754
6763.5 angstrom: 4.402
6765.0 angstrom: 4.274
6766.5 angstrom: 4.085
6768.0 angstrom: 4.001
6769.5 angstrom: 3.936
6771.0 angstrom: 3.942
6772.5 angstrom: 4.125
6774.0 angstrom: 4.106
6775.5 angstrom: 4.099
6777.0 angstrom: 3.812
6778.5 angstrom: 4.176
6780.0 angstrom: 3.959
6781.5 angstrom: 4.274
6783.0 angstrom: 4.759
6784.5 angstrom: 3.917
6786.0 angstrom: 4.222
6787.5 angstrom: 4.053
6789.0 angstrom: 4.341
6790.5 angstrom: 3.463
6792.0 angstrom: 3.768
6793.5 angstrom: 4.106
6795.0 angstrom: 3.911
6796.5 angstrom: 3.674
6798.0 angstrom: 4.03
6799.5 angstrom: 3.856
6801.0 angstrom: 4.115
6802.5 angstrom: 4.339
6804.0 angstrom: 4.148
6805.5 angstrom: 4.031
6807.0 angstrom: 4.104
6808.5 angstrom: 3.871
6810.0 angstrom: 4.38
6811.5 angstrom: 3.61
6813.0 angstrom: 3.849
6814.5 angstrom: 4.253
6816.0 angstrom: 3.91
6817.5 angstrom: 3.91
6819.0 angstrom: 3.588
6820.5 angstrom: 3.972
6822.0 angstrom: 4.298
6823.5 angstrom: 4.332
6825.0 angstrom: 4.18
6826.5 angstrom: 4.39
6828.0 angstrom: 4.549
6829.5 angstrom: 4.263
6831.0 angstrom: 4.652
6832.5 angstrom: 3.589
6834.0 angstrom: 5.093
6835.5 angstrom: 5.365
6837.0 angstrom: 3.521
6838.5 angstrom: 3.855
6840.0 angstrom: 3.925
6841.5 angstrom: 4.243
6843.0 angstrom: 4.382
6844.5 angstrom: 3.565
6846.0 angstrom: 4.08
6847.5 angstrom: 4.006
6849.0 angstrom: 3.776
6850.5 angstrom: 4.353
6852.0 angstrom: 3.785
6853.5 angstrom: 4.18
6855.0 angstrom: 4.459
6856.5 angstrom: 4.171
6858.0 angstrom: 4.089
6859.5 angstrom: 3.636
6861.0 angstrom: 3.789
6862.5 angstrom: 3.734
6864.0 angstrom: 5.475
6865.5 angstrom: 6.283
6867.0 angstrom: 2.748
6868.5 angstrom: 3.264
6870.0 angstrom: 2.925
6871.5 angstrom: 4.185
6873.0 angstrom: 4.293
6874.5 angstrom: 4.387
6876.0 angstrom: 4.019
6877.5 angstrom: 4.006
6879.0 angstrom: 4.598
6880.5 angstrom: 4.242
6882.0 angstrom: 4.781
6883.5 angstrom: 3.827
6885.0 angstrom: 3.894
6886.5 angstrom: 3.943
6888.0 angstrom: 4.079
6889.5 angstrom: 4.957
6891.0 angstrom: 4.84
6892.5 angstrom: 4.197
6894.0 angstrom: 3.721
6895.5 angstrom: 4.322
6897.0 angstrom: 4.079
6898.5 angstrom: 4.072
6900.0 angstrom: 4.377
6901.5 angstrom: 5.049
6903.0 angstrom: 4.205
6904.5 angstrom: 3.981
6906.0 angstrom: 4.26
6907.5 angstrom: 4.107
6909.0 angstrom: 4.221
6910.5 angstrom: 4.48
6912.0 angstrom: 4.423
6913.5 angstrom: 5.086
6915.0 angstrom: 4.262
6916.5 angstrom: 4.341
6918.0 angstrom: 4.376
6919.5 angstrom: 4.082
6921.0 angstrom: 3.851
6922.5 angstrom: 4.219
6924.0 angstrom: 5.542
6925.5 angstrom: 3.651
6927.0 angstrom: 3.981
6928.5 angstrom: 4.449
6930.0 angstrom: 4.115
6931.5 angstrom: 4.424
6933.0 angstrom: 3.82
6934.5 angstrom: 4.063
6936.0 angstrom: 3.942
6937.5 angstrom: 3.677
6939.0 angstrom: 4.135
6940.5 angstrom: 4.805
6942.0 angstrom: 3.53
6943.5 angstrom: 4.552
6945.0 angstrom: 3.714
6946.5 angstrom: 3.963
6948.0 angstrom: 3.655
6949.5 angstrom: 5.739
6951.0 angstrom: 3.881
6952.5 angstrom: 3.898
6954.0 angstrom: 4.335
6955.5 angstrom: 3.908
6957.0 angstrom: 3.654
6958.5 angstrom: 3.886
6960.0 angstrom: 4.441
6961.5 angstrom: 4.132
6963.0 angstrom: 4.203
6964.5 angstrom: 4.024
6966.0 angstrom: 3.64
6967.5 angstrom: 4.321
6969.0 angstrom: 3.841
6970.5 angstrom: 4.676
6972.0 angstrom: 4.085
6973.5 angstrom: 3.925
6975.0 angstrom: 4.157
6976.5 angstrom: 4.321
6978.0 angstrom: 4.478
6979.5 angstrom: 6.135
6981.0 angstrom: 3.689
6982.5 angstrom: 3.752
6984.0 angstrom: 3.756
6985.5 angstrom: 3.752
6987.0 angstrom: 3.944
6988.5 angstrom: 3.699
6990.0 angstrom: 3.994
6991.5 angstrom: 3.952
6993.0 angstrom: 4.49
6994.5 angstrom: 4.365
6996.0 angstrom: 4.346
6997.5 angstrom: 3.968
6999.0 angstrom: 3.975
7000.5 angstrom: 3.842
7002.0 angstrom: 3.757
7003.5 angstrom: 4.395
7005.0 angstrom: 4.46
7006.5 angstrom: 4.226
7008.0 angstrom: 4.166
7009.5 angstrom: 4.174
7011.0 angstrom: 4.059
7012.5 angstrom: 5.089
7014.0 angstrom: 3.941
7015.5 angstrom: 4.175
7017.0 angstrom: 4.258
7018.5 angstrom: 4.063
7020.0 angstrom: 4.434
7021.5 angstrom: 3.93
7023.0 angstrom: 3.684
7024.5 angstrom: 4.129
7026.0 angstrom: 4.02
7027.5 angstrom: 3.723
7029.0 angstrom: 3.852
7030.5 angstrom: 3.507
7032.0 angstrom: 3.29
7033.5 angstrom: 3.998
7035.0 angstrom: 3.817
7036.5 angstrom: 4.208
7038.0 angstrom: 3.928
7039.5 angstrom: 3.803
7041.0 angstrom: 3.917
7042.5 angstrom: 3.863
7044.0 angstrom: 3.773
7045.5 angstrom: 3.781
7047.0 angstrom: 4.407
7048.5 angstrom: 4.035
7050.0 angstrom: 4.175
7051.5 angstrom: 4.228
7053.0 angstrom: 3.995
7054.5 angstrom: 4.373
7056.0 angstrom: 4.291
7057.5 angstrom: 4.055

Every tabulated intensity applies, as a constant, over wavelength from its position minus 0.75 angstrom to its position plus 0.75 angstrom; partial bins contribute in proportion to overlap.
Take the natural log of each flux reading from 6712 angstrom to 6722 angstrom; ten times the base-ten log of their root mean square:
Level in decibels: 1.0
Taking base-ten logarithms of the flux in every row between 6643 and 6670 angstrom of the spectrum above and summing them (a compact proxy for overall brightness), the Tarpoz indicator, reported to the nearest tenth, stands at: 11.4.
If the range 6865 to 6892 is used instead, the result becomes 11.0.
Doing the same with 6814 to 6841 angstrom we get 11.2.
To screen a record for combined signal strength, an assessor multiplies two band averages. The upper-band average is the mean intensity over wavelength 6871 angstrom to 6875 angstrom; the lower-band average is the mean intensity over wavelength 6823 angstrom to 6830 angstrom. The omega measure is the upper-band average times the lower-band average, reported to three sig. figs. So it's 18.6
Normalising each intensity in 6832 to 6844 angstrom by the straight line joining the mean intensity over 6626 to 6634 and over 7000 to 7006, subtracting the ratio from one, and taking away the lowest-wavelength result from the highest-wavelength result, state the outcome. -0.19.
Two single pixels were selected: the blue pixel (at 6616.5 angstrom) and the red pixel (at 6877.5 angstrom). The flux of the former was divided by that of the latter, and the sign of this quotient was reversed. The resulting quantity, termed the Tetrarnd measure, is -1.02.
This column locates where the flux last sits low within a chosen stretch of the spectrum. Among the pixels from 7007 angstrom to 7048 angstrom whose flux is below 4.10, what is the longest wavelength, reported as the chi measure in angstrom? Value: 7045.5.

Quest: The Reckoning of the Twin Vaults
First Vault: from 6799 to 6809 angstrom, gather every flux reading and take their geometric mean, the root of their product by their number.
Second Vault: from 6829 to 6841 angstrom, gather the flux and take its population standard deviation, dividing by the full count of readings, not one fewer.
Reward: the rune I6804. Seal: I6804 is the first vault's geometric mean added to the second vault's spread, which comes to 4.71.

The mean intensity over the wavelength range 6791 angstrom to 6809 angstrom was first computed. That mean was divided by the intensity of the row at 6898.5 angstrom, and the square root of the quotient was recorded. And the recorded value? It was 0.99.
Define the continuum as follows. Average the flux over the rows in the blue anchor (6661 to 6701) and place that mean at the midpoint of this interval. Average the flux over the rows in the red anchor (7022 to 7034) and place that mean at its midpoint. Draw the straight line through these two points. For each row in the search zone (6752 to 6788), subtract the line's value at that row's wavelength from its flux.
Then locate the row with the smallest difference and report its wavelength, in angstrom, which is 6754.5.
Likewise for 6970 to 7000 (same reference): 6981.0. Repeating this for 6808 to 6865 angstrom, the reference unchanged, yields 6837.0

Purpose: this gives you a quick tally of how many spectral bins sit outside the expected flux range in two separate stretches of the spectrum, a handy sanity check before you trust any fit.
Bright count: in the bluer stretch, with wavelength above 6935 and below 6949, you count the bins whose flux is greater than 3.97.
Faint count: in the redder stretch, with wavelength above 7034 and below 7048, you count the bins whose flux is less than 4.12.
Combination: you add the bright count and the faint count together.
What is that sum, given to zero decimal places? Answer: 10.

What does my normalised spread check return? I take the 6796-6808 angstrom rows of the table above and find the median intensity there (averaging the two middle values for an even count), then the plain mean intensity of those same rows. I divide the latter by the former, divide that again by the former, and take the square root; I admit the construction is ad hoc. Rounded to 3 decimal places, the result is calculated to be 0.494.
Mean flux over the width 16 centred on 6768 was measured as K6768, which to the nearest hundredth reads 4.05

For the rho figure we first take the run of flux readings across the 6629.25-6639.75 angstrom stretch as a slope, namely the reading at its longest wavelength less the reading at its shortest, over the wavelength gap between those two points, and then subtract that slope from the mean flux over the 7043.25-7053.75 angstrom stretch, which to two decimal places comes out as 4.02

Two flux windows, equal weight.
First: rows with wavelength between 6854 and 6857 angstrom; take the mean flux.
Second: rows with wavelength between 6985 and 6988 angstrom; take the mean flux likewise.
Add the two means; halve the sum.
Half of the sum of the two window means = 4.08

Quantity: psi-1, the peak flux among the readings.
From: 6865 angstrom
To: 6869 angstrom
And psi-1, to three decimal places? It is 6.283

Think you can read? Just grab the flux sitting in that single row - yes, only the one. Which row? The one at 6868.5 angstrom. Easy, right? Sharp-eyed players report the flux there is 3.264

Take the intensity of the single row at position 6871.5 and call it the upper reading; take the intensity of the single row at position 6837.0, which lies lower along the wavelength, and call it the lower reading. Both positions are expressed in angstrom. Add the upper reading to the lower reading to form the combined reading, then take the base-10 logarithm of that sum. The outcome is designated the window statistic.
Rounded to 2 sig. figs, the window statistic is 0.89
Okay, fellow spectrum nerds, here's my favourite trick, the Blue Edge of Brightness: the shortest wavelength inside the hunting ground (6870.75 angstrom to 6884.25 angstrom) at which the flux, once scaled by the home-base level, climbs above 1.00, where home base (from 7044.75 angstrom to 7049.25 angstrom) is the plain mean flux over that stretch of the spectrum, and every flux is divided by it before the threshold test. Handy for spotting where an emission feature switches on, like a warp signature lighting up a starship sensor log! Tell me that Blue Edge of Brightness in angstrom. 6871.5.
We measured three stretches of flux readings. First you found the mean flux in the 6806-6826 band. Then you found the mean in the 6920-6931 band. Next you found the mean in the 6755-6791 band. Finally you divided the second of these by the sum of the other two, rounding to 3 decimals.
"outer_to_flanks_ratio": 0.527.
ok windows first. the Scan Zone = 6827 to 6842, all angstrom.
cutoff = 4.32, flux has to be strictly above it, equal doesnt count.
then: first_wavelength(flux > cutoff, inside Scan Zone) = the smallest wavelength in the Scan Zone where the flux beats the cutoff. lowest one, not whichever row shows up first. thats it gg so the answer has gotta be 6828.0 angstrom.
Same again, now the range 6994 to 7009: 6994.5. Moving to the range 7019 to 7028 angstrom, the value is 7020.0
